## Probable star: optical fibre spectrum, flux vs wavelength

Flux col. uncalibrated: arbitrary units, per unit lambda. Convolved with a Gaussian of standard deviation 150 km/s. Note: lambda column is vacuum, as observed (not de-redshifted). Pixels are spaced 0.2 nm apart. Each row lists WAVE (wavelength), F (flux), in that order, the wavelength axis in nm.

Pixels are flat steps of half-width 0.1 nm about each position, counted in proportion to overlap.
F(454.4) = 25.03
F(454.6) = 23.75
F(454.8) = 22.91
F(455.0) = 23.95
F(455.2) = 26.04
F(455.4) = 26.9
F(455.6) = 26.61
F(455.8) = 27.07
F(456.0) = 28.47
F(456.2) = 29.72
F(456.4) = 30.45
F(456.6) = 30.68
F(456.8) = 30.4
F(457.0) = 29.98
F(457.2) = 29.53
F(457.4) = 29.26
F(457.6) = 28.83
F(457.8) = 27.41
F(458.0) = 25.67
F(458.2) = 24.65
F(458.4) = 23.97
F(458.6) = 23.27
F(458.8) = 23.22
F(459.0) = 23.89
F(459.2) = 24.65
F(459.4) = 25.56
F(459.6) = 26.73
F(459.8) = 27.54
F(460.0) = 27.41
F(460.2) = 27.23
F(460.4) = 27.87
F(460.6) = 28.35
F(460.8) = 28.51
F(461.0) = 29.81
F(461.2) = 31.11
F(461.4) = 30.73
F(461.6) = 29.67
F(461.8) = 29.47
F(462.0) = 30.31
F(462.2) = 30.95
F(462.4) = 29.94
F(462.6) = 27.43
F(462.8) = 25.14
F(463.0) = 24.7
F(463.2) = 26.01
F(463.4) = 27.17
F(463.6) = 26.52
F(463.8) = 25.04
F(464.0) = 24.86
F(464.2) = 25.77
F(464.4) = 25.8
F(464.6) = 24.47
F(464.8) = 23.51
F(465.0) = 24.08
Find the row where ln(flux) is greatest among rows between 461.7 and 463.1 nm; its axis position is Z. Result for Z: 462.2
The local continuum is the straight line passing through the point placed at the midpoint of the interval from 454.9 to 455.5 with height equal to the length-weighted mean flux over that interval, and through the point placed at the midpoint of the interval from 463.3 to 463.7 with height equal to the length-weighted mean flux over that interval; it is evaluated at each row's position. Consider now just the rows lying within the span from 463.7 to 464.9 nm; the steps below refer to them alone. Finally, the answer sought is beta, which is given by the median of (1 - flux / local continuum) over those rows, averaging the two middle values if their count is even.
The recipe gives 0.07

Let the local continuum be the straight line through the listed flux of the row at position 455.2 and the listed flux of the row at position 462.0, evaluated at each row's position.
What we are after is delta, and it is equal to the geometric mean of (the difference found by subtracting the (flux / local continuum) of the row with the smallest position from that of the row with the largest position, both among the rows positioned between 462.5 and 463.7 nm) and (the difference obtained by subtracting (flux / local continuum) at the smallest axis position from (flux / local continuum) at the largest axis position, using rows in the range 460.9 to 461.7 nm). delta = 0.028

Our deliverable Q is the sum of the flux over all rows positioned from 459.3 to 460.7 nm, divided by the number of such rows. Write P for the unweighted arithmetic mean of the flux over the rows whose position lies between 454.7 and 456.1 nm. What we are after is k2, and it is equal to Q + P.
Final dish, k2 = 53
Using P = 26.0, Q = 27.2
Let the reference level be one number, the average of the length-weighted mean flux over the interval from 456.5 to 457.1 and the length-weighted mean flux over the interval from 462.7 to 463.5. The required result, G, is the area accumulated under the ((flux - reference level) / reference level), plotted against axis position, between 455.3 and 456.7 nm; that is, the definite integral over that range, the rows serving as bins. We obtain 0.03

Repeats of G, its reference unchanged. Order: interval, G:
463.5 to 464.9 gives -0.15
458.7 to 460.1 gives -0.12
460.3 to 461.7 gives 0.07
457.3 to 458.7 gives -0.09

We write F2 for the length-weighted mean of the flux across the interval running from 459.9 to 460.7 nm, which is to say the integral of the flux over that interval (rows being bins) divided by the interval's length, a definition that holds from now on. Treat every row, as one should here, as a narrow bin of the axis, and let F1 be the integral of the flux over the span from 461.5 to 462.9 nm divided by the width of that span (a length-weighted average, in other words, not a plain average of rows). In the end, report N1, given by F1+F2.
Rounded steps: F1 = 29.0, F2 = 27.7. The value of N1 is 56.7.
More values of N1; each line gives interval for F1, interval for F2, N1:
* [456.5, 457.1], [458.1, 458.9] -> 54.1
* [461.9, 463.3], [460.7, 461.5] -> 57.8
